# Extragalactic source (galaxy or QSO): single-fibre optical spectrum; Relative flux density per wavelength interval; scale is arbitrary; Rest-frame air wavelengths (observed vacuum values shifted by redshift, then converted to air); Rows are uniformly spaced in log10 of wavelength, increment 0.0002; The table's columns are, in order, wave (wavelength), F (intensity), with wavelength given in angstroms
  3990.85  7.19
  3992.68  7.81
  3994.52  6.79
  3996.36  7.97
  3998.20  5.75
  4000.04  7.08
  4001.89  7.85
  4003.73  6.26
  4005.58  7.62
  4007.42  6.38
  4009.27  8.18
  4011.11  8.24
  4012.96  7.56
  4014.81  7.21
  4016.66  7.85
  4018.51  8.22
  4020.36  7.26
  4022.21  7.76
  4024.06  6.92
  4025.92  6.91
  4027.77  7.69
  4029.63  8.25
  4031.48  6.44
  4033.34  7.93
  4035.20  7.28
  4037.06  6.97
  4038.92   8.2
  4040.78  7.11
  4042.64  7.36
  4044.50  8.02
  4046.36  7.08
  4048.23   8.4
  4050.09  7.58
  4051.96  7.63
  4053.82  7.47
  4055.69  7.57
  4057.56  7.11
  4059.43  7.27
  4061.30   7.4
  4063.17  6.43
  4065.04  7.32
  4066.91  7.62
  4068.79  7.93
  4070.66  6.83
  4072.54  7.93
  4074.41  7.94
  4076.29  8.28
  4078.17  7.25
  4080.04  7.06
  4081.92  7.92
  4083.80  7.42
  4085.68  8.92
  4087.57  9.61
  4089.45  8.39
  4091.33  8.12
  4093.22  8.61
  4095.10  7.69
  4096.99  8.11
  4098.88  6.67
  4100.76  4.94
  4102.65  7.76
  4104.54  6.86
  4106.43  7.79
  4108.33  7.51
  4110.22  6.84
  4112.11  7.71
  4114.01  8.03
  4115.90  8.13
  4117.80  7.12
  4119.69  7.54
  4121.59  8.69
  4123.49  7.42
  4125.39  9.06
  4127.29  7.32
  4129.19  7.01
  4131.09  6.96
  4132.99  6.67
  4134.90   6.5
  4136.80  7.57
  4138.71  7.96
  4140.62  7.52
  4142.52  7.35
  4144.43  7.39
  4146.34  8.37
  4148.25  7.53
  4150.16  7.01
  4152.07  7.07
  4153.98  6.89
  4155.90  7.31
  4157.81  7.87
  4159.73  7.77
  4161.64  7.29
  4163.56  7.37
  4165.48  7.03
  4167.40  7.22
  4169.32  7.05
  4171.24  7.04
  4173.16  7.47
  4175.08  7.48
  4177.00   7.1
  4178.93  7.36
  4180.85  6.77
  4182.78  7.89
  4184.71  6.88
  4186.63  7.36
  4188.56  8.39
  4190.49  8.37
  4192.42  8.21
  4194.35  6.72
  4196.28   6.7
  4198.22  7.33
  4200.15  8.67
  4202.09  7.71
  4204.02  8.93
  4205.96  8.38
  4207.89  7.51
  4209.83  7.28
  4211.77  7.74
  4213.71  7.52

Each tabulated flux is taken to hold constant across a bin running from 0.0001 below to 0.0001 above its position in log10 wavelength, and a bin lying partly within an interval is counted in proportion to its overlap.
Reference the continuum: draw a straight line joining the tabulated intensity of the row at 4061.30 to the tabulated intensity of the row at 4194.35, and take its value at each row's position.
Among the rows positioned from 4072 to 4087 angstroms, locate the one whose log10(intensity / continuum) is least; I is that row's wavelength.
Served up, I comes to 4080.04 angstroms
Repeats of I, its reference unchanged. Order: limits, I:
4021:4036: 4031.48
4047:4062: 4057.56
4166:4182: 4180.85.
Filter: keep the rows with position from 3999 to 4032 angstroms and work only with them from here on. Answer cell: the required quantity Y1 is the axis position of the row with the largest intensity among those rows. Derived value 4029.63 angstroms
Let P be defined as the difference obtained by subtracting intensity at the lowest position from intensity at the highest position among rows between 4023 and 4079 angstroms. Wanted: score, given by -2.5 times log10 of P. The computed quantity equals 1.2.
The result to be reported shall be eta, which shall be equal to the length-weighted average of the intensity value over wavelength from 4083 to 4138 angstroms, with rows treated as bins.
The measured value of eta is 7.62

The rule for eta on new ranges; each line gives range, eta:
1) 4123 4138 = 7.32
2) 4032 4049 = 7.56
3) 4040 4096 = 7.71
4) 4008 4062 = 7.54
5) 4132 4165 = 7.37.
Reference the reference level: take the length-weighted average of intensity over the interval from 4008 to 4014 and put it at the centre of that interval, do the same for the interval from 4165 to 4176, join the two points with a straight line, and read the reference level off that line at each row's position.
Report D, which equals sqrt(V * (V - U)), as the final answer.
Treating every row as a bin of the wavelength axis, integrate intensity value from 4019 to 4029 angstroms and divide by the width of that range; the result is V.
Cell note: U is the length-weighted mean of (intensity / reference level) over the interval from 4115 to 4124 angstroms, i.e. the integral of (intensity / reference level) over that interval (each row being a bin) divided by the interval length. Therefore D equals 6.83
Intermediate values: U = 1.05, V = 7.4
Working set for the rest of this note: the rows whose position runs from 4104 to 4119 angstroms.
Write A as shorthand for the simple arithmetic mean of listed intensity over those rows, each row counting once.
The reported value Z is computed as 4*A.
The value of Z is 30.0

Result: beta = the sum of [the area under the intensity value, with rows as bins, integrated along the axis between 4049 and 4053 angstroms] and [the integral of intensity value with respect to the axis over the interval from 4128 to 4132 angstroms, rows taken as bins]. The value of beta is 58.6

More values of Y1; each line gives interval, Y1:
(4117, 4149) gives 4125.39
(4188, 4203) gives 4200.15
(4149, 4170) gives 4157.81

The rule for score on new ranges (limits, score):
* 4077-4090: -0.1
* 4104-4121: 0.4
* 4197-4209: 1.9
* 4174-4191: 0.1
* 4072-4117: 1.7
